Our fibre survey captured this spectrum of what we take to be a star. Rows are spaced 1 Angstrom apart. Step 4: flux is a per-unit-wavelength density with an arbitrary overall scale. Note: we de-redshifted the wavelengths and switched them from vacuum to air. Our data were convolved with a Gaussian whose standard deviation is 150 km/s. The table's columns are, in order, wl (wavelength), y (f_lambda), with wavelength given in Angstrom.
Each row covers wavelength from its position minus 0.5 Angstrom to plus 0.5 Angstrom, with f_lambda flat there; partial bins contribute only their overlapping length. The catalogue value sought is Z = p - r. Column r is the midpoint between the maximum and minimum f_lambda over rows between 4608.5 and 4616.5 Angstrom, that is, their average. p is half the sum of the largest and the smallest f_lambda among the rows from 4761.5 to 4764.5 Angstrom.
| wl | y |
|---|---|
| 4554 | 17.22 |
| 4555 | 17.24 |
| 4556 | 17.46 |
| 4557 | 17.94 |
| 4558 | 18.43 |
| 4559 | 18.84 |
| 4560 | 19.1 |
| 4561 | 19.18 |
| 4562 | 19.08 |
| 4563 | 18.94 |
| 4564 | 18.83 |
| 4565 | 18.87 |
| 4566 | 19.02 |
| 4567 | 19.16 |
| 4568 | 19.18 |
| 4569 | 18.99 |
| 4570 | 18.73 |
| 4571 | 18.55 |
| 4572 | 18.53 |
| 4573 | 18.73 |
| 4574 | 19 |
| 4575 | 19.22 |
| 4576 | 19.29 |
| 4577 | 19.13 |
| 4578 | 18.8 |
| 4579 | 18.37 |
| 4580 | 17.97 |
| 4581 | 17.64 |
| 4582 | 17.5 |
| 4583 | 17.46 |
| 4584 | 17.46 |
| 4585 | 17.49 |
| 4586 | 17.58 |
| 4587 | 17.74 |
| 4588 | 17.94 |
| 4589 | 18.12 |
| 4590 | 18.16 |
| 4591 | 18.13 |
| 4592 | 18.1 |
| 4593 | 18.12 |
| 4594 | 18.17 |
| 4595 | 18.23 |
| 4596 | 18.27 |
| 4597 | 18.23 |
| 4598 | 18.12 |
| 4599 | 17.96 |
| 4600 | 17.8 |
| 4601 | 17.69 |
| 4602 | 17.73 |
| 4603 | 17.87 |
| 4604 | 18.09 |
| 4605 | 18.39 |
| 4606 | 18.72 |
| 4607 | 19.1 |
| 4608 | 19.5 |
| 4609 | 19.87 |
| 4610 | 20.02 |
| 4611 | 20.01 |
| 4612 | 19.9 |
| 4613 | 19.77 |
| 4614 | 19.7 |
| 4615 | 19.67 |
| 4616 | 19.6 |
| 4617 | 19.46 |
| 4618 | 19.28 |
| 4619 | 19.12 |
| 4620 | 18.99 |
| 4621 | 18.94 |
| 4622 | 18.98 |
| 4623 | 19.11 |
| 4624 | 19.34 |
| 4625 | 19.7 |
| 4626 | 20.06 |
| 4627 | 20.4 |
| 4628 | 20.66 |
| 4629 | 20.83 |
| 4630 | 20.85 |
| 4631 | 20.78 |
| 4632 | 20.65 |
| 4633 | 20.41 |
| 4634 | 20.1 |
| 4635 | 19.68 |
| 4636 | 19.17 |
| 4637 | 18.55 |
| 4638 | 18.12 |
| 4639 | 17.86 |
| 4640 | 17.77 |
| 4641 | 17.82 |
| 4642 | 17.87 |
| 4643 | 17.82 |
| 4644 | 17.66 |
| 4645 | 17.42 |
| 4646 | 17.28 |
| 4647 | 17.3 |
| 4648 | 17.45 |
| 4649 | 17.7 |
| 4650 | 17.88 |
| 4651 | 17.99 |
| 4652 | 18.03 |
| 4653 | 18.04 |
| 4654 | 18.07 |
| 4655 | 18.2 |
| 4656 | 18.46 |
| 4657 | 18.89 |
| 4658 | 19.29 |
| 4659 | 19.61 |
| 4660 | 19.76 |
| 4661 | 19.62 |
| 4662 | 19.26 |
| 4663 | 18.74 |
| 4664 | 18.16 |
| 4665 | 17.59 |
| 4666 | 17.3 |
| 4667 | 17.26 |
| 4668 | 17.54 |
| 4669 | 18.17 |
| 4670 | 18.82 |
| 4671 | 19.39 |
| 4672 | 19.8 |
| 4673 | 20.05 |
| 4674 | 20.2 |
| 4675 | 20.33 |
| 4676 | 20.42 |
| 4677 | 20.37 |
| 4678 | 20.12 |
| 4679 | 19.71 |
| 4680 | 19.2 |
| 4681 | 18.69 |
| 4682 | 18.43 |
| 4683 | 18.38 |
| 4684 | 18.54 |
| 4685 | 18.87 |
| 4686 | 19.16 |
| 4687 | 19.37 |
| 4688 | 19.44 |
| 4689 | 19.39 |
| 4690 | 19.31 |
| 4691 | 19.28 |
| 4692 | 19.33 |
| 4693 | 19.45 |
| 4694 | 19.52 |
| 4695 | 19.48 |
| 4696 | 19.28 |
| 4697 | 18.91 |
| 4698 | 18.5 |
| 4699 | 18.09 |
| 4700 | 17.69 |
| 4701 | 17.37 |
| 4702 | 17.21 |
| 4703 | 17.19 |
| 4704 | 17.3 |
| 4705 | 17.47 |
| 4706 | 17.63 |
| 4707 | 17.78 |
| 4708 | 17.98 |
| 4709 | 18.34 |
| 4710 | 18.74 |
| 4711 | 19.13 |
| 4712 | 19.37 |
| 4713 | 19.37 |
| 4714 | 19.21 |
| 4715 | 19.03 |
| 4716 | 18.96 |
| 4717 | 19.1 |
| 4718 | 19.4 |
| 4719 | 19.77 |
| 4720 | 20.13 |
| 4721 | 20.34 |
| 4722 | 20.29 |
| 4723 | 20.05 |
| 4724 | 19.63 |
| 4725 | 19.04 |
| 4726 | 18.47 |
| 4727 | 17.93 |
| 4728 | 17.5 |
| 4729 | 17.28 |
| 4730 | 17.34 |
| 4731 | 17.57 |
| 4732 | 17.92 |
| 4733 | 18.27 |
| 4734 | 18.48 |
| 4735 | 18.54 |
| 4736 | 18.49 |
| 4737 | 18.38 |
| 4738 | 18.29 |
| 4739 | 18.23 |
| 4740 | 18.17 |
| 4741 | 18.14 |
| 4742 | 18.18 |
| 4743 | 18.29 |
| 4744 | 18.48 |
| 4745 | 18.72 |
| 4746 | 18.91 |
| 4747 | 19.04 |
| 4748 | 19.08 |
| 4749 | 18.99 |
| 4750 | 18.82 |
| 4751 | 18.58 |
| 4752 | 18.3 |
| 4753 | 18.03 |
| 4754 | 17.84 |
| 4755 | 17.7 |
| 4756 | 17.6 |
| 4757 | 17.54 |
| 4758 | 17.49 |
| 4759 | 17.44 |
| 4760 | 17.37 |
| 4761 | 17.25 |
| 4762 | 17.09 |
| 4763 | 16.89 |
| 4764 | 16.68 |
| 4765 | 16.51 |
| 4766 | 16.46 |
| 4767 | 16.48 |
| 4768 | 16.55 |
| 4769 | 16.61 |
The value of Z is -2.9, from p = 16.9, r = 19.8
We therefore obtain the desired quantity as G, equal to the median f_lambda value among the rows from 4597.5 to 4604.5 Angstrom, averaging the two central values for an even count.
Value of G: 17.9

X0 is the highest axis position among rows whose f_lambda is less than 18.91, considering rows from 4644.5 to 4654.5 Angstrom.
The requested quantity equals 4654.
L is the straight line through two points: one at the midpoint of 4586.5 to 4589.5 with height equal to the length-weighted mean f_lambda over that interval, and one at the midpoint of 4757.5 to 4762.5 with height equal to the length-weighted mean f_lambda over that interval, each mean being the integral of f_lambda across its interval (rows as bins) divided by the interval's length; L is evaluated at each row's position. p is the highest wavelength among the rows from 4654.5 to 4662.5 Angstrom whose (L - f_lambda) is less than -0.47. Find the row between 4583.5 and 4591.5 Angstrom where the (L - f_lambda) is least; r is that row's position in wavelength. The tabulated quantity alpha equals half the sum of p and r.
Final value 4626.0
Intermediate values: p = 4662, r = 4590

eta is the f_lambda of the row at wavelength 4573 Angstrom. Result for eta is 18.73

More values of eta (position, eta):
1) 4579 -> 18.37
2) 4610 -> 20.02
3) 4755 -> 17.7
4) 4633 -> 20.41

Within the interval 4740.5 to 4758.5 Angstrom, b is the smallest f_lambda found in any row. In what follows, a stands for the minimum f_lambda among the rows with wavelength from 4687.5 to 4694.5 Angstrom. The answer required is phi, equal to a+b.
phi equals 36.8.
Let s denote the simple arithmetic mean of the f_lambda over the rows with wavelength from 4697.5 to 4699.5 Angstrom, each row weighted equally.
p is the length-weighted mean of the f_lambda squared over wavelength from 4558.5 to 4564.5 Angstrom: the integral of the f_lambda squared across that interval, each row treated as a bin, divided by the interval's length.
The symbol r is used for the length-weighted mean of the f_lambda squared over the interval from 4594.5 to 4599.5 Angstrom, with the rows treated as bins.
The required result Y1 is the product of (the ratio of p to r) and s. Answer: 20.0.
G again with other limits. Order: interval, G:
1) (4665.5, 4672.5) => 18.2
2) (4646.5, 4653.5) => 17.9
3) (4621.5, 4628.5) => 19.7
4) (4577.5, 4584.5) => 17.6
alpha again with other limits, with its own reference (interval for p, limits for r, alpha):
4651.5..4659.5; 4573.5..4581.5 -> 4617.5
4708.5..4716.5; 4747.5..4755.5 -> 4732.0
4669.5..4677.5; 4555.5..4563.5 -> 4619.0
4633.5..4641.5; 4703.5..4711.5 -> 4674.0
